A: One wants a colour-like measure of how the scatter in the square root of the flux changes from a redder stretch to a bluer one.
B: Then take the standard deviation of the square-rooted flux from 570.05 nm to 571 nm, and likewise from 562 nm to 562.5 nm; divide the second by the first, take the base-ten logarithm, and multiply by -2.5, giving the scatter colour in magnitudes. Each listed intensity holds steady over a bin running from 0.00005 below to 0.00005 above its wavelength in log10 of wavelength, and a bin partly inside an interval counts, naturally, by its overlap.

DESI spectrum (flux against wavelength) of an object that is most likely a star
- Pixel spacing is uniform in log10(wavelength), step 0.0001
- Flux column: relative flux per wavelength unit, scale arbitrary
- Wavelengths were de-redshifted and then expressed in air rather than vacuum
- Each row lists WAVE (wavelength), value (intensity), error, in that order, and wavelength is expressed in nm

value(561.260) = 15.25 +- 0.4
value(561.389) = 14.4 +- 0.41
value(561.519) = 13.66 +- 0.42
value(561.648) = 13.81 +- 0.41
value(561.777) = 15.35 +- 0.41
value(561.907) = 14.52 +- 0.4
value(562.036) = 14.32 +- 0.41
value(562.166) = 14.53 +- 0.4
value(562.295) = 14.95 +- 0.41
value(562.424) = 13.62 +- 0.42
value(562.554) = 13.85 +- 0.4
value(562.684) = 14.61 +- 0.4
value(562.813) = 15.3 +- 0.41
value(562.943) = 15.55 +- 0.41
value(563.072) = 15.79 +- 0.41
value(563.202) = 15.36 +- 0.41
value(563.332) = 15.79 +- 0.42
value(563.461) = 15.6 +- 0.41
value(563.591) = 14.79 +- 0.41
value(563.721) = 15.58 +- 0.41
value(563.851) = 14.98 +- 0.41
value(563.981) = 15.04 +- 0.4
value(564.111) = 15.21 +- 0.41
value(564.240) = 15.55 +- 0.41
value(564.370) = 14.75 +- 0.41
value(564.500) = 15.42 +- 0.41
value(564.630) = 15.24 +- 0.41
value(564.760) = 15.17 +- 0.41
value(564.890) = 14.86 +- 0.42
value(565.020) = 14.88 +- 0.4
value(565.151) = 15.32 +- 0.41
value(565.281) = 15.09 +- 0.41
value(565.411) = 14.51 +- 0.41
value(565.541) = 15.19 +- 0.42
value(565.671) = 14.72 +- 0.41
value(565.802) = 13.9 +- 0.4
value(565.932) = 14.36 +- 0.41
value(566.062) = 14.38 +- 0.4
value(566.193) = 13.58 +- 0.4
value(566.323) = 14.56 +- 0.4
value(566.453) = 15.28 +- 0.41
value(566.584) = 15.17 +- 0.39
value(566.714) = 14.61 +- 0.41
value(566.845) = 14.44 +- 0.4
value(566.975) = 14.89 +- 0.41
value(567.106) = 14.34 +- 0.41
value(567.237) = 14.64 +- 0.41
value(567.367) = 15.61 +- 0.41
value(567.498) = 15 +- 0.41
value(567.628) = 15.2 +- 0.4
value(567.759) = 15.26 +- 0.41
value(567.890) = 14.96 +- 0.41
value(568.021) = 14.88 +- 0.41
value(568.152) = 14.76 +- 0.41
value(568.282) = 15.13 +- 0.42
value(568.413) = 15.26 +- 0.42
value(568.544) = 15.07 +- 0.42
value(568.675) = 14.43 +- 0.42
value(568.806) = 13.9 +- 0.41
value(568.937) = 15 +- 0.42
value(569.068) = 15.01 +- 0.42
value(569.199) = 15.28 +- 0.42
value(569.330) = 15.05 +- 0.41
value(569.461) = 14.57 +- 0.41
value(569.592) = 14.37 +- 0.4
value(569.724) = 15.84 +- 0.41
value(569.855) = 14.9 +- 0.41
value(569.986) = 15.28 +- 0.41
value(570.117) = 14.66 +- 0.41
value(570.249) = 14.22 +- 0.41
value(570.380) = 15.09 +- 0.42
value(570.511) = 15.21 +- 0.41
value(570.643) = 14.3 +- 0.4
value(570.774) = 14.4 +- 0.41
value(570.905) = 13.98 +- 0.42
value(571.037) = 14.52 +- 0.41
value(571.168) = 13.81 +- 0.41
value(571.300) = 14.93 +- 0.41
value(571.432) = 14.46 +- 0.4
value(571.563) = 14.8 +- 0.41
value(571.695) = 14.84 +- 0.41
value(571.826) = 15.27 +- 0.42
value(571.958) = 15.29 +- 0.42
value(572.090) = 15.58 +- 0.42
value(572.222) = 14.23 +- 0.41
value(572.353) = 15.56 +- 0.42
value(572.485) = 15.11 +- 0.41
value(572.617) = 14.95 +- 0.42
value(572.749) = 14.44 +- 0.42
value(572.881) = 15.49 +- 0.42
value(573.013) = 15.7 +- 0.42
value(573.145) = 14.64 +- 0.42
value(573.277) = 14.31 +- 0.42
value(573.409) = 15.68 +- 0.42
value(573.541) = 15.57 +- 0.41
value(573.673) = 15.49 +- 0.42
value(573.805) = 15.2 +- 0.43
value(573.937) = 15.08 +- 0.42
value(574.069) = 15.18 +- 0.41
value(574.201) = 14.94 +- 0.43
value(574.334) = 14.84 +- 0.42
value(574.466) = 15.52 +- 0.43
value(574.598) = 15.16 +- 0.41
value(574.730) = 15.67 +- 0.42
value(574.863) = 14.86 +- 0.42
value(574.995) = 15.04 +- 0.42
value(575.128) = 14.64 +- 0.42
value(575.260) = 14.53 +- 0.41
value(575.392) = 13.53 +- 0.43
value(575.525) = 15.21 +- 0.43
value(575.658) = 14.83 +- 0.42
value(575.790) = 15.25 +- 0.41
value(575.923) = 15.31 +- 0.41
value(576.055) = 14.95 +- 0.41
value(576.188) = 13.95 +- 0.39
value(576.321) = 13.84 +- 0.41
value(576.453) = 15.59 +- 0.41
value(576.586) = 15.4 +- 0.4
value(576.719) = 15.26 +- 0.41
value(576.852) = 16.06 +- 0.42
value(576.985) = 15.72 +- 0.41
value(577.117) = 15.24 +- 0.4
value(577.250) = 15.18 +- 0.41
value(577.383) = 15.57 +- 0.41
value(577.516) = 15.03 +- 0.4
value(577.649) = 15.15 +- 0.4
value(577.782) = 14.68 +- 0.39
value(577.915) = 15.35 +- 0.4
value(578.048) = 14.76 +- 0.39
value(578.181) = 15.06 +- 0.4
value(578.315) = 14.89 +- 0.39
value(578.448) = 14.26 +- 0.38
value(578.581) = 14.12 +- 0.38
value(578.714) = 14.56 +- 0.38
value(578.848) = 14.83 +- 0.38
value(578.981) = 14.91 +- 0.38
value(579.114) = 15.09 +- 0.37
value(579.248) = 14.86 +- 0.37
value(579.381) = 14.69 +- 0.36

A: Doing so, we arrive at -0.2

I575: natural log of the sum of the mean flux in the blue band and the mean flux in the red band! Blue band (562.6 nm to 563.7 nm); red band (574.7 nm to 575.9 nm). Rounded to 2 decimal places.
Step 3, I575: 3.41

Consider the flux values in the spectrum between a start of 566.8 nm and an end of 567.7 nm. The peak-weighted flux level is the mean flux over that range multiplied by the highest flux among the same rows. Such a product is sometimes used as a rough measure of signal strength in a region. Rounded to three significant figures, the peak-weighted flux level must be 232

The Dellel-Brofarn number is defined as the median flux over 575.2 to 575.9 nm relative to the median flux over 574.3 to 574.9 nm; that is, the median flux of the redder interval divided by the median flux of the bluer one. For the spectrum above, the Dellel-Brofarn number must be 0.98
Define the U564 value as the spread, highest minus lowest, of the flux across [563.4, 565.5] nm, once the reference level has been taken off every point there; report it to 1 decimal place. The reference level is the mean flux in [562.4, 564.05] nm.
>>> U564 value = 1.1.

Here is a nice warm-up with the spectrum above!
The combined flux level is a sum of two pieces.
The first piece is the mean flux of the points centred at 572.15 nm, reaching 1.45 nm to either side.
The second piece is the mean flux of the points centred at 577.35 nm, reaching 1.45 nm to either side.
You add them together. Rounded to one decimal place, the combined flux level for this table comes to 29.9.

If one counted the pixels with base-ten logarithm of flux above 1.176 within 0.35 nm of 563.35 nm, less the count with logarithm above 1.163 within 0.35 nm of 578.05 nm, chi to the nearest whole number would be -1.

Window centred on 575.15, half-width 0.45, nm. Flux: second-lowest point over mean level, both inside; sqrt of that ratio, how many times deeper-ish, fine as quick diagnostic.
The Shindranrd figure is 0.99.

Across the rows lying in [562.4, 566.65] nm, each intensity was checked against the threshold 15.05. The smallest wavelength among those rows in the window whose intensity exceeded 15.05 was 562.813 nm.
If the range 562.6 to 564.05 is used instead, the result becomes 562.813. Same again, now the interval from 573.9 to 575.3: 573.937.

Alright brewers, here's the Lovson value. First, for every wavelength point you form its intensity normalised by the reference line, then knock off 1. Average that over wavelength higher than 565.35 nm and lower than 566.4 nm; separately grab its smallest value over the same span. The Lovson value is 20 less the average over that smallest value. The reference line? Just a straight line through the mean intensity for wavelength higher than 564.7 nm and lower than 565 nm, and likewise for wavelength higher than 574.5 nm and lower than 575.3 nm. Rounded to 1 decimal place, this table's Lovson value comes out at 19.6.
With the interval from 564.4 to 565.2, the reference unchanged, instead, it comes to 20.9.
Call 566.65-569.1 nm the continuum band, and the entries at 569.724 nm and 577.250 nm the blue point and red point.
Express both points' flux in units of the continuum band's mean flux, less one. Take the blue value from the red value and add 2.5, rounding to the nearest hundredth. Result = 2.46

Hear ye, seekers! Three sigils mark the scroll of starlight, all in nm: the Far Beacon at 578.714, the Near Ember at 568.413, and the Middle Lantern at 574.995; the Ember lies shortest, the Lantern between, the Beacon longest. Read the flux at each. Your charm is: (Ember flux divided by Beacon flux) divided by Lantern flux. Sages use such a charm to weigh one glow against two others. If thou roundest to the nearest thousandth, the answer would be 0.070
